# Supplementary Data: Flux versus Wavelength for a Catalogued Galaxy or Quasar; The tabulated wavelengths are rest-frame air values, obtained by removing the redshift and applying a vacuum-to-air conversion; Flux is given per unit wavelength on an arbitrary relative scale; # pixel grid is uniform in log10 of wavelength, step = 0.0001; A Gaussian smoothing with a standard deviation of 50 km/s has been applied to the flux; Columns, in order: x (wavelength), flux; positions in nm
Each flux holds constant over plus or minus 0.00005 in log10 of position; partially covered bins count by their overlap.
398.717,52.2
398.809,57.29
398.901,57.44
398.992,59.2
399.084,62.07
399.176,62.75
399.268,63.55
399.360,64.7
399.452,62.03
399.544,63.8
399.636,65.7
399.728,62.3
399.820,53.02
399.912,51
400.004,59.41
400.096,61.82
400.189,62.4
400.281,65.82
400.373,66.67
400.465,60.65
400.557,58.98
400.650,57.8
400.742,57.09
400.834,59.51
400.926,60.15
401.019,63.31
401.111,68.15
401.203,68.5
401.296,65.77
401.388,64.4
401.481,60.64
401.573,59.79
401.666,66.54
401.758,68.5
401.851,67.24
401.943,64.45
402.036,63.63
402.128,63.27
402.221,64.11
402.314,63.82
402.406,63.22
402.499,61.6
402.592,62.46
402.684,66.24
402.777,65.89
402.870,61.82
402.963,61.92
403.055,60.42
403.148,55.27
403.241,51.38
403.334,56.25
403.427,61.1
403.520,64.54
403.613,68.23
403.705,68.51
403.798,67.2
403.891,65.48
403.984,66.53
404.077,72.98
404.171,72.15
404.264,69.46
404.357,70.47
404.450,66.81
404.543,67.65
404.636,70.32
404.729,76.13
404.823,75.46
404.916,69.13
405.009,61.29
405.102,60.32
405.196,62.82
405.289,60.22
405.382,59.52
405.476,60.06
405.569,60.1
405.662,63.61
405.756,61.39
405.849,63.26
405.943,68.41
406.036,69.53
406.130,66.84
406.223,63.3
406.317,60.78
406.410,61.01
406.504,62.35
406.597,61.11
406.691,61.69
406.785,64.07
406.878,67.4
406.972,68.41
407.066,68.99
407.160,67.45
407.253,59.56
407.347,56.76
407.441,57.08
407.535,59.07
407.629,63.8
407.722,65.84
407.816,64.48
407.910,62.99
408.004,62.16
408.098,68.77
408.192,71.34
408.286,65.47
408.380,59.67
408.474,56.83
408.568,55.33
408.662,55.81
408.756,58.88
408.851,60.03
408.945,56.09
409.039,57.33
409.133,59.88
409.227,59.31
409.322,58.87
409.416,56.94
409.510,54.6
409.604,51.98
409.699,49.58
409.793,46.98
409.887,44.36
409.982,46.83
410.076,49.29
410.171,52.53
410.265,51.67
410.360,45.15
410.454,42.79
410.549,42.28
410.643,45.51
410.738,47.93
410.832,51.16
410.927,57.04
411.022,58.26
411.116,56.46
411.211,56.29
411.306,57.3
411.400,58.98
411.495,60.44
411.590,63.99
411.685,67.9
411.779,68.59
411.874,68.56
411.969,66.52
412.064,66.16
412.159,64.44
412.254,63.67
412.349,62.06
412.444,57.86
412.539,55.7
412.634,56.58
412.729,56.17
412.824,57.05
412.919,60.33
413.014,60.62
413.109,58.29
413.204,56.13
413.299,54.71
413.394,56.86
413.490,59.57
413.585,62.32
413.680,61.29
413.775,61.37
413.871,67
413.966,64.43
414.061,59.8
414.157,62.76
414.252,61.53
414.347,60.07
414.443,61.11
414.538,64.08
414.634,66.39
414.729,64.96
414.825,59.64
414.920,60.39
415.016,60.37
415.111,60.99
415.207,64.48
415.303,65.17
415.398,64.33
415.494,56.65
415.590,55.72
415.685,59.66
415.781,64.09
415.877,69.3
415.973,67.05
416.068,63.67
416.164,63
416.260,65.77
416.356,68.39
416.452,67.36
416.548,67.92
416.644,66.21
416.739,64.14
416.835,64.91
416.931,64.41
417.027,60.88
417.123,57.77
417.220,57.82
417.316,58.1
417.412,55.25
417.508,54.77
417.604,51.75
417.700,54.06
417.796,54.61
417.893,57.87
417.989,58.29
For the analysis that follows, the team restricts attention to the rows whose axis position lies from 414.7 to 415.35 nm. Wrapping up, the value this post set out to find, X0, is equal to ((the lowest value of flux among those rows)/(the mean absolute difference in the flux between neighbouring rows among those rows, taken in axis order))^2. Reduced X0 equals 1080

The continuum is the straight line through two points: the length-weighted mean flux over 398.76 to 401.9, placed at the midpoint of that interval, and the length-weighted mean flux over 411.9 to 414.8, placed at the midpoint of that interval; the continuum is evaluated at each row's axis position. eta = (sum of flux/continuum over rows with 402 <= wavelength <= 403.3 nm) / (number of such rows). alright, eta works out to 1.00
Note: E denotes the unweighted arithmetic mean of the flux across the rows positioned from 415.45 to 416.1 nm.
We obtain 62.3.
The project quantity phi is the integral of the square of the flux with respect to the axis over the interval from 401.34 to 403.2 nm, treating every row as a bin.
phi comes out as 7453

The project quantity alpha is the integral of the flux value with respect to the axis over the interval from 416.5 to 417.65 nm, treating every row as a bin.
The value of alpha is 69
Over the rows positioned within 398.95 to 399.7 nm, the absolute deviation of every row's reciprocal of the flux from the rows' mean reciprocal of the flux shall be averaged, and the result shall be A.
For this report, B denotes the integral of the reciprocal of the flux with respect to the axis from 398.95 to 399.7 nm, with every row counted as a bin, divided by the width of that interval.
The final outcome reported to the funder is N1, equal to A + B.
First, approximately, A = 0.0004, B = 0.0159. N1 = 0.0163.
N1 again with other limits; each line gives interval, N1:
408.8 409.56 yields 0.0178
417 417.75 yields 0.0186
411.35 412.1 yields 0.0162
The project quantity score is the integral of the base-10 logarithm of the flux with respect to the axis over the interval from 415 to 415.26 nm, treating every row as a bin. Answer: 0.47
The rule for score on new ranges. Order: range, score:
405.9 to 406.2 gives 0.55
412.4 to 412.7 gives 0.53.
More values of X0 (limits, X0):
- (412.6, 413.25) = 1297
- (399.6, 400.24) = 137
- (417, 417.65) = 1006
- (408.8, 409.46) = 995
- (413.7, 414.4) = 377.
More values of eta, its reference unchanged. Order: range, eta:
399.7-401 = 0.96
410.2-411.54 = 0.85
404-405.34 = 1.11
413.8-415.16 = 1.02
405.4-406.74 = 1.02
